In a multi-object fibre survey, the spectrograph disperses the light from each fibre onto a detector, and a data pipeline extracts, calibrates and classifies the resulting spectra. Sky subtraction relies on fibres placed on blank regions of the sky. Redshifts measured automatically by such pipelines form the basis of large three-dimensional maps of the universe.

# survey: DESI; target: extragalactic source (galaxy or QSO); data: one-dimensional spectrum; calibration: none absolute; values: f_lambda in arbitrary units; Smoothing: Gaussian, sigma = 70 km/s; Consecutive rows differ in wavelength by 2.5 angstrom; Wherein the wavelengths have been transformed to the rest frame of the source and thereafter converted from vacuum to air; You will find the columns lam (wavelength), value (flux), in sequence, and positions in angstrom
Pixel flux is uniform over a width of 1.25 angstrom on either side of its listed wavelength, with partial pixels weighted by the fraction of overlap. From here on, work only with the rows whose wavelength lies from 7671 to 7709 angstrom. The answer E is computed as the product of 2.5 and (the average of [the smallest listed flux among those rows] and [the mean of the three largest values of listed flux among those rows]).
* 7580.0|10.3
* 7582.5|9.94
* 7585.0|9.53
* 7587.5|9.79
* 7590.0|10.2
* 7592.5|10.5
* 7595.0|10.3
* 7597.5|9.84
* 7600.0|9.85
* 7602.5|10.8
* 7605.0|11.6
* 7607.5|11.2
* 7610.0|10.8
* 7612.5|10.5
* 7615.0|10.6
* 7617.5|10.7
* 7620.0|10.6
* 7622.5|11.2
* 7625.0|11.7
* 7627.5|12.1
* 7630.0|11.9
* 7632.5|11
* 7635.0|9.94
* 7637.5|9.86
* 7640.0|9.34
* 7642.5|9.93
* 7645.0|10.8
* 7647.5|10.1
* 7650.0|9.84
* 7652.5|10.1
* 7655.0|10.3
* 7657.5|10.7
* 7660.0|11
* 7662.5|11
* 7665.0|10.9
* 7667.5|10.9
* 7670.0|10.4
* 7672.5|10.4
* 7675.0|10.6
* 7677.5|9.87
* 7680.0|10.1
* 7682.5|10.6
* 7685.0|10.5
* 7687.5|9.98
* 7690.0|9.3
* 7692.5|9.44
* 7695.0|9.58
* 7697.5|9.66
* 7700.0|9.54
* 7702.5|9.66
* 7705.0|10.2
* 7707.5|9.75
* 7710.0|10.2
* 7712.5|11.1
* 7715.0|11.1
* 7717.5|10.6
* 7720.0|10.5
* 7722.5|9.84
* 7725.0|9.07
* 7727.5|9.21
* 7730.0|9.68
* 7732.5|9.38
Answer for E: 24.8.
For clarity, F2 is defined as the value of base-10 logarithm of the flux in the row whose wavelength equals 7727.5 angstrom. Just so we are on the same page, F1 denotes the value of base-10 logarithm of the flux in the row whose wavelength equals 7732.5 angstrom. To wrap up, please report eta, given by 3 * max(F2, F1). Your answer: 2.92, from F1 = 0.97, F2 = 0.96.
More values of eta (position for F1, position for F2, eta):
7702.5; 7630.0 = 3.23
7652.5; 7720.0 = 3.06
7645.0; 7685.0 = 3.10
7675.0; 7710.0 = 3.08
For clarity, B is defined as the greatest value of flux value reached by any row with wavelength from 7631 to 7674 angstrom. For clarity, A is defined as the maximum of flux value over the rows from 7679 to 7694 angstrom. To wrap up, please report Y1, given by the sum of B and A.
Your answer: 21.6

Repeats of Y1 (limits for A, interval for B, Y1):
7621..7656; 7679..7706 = 22.7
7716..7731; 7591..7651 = 22.7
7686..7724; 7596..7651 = 23.2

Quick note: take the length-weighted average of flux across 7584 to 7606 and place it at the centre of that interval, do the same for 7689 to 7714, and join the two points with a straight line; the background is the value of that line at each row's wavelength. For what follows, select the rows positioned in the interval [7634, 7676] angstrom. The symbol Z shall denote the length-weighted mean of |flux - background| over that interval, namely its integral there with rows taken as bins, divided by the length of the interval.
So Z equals 0.51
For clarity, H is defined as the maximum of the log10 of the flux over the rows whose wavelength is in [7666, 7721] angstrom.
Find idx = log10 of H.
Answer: 0.019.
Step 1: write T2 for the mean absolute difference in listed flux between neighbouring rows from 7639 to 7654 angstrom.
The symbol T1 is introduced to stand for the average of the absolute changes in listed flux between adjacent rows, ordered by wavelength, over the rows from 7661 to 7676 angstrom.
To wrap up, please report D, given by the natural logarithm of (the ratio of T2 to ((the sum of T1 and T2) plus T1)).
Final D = -0.5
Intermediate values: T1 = 0.16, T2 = 0.54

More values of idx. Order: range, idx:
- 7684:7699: 0.009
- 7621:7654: 0.035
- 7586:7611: 0.027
